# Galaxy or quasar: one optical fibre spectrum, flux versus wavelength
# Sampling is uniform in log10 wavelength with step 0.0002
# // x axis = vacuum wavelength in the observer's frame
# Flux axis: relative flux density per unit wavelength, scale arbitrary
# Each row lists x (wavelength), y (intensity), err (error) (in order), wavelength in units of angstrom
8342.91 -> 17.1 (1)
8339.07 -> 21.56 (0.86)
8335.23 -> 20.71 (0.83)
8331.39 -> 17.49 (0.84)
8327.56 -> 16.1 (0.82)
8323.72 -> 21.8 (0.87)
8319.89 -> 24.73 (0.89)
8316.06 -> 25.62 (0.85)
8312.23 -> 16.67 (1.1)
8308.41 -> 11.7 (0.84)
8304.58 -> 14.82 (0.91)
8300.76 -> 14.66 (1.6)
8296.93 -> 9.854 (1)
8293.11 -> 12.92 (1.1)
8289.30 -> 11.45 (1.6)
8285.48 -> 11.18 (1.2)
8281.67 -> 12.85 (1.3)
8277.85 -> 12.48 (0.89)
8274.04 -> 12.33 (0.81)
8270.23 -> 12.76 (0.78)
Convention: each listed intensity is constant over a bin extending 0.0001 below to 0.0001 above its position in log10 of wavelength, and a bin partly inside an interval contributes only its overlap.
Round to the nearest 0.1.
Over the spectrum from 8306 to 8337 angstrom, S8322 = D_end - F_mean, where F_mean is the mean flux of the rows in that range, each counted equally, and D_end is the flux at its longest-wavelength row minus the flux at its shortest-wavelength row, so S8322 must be -10.3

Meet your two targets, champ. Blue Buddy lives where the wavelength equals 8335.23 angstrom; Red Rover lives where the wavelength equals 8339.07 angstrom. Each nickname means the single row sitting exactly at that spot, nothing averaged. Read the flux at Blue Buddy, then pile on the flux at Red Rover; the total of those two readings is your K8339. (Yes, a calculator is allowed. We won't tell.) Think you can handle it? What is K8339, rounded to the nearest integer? 42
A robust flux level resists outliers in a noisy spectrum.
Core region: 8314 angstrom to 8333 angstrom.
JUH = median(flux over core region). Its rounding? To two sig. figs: 22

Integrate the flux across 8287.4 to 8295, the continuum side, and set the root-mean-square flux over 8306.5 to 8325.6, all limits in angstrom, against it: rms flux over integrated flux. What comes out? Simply 0.22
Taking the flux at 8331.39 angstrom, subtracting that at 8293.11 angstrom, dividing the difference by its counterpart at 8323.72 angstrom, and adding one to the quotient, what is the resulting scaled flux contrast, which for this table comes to 1.21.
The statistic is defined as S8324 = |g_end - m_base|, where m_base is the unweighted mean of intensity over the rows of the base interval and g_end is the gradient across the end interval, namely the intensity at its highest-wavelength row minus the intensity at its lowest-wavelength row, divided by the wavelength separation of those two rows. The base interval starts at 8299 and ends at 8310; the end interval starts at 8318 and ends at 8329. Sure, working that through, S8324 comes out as 14.9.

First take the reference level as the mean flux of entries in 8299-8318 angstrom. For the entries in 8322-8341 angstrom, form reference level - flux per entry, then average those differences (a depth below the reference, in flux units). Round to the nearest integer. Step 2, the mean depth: -3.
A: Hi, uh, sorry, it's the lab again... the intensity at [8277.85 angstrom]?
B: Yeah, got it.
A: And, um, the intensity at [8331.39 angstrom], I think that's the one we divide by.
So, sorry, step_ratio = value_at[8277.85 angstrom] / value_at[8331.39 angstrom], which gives 0.71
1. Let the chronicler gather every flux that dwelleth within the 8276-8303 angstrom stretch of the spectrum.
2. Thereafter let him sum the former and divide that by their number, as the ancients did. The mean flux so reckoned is 12.2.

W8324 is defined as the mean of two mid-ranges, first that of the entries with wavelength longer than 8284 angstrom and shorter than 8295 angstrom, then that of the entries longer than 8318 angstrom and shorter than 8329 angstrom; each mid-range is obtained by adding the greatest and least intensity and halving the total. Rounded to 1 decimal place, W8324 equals 16.2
